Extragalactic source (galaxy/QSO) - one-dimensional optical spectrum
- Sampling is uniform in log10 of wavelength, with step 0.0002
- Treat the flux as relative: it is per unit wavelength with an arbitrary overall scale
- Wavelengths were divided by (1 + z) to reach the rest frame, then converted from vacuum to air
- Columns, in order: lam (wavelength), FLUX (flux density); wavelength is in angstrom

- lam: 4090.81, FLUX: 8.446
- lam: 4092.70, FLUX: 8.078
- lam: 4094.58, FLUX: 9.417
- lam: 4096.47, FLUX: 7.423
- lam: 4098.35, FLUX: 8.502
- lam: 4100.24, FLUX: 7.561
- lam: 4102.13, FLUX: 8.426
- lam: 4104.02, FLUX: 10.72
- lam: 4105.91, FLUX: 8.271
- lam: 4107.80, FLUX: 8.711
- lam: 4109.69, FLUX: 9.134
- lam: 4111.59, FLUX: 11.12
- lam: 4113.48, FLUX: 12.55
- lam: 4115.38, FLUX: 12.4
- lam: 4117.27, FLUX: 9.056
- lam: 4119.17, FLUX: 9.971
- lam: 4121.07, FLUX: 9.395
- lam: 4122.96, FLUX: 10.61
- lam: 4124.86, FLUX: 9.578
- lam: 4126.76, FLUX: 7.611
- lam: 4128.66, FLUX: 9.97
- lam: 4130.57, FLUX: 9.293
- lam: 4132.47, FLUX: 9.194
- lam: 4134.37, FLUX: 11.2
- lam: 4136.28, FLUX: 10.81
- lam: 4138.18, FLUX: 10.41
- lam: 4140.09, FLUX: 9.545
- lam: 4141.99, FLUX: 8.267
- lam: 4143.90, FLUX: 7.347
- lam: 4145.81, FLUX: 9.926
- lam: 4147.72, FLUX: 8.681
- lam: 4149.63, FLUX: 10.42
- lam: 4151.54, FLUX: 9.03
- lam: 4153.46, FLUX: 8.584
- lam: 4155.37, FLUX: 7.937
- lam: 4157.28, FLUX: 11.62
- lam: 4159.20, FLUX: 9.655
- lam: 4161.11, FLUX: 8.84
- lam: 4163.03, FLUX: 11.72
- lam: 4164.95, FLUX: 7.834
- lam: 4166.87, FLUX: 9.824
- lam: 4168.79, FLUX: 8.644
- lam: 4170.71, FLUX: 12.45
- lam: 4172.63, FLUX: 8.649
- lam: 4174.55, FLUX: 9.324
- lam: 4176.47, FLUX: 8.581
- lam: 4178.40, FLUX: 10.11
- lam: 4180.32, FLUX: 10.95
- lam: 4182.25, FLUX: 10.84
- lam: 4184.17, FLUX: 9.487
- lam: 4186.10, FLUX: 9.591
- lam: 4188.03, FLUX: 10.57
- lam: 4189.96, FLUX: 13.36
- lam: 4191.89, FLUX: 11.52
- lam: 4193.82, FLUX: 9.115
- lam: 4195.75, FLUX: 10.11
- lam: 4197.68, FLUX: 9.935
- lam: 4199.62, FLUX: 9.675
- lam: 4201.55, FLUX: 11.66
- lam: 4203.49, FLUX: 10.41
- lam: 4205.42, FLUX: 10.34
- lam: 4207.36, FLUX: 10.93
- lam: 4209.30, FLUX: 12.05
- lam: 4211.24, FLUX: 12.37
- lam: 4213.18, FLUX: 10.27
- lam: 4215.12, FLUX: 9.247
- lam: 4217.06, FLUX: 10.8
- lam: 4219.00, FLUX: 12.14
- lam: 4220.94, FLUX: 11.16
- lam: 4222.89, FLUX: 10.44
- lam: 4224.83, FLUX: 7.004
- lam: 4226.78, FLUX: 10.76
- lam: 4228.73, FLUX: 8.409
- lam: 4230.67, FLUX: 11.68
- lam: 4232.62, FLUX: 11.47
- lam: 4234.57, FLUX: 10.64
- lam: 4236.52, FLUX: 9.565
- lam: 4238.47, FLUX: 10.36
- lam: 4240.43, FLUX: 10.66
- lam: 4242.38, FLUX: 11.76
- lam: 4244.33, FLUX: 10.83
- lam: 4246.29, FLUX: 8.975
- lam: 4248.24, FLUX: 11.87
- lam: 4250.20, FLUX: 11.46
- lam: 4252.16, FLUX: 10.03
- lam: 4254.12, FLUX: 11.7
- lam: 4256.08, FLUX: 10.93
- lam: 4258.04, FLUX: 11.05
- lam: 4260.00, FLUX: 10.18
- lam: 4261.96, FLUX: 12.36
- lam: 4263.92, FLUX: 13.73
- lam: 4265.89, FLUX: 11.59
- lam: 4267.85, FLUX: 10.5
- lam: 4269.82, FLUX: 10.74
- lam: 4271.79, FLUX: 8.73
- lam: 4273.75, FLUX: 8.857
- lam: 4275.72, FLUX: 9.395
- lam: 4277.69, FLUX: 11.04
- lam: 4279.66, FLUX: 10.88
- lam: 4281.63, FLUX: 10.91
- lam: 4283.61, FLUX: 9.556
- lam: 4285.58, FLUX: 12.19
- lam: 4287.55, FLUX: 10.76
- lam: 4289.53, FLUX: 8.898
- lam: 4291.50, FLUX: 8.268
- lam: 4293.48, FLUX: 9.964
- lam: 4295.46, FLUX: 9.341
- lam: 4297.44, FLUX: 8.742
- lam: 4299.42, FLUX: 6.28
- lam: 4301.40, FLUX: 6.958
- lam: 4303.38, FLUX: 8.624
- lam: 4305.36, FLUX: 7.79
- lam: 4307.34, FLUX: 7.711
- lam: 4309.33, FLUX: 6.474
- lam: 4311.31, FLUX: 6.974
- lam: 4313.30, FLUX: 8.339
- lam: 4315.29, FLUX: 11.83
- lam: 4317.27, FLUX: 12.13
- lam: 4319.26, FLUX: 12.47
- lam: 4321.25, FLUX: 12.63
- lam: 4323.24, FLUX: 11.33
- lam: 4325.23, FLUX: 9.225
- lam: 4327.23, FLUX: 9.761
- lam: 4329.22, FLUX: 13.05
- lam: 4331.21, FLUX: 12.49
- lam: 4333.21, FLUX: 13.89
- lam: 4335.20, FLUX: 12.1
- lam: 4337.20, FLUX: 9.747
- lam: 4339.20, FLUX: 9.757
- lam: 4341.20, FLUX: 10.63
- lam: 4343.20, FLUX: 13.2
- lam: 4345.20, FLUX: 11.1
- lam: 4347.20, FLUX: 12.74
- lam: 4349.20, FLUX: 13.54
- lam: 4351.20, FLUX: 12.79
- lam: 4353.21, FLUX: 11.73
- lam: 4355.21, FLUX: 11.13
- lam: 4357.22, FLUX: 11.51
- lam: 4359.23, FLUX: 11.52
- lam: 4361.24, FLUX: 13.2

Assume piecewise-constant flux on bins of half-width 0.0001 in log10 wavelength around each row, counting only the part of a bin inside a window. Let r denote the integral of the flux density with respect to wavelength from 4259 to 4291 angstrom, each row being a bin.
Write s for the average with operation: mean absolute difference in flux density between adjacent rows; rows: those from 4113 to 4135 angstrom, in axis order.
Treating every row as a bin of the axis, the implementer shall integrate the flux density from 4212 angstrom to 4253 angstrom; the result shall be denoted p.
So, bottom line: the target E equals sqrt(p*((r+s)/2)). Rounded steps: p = 429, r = 340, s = 1.30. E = 270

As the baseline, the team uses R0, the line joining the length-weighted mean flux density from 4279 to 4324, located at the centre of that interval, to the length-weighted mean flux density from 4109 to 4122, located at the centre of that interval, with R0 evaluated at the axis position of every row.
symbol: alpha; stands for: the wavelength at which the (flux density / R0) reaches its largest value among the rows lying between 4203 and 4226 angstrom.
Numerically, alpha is 4211.24 angstrom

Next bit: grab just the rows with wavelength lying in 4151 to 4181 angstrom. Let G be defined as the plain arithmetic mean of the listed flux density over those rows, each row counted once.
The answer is 9.6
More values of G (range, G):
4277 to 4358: 10.5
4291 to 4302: 8.3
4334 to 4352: 11.7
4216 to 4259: 10.6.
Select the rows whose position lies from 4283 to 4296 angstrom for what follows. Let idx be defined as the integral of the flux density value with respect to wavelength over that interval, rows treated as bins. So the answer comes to 128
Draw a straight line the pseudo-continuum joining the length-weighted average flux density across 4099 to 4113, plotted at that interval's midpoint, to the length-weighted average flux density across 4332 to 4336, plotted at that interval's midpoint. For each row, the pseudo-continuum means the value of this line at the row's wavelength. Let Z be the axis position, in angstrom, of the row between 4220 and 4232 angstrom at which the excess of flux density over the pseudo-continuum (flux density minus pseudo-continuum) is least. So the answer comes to 4224.83 angstrom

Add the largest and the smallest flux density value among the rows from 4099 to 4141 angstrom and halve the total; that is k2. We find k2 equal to 10.1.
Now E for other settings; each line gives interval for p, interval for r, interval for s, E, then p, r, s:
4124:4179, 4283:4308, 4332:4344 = 241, 521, 221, 1.52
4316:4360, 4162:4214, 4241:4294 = 374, 517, 540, 1.23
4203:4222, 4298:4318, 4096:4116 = 132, 209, 165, 1.21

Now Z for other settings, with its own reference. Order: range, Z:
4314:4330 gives 4325.23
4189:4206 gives 4193.82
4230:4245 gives 4236.52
